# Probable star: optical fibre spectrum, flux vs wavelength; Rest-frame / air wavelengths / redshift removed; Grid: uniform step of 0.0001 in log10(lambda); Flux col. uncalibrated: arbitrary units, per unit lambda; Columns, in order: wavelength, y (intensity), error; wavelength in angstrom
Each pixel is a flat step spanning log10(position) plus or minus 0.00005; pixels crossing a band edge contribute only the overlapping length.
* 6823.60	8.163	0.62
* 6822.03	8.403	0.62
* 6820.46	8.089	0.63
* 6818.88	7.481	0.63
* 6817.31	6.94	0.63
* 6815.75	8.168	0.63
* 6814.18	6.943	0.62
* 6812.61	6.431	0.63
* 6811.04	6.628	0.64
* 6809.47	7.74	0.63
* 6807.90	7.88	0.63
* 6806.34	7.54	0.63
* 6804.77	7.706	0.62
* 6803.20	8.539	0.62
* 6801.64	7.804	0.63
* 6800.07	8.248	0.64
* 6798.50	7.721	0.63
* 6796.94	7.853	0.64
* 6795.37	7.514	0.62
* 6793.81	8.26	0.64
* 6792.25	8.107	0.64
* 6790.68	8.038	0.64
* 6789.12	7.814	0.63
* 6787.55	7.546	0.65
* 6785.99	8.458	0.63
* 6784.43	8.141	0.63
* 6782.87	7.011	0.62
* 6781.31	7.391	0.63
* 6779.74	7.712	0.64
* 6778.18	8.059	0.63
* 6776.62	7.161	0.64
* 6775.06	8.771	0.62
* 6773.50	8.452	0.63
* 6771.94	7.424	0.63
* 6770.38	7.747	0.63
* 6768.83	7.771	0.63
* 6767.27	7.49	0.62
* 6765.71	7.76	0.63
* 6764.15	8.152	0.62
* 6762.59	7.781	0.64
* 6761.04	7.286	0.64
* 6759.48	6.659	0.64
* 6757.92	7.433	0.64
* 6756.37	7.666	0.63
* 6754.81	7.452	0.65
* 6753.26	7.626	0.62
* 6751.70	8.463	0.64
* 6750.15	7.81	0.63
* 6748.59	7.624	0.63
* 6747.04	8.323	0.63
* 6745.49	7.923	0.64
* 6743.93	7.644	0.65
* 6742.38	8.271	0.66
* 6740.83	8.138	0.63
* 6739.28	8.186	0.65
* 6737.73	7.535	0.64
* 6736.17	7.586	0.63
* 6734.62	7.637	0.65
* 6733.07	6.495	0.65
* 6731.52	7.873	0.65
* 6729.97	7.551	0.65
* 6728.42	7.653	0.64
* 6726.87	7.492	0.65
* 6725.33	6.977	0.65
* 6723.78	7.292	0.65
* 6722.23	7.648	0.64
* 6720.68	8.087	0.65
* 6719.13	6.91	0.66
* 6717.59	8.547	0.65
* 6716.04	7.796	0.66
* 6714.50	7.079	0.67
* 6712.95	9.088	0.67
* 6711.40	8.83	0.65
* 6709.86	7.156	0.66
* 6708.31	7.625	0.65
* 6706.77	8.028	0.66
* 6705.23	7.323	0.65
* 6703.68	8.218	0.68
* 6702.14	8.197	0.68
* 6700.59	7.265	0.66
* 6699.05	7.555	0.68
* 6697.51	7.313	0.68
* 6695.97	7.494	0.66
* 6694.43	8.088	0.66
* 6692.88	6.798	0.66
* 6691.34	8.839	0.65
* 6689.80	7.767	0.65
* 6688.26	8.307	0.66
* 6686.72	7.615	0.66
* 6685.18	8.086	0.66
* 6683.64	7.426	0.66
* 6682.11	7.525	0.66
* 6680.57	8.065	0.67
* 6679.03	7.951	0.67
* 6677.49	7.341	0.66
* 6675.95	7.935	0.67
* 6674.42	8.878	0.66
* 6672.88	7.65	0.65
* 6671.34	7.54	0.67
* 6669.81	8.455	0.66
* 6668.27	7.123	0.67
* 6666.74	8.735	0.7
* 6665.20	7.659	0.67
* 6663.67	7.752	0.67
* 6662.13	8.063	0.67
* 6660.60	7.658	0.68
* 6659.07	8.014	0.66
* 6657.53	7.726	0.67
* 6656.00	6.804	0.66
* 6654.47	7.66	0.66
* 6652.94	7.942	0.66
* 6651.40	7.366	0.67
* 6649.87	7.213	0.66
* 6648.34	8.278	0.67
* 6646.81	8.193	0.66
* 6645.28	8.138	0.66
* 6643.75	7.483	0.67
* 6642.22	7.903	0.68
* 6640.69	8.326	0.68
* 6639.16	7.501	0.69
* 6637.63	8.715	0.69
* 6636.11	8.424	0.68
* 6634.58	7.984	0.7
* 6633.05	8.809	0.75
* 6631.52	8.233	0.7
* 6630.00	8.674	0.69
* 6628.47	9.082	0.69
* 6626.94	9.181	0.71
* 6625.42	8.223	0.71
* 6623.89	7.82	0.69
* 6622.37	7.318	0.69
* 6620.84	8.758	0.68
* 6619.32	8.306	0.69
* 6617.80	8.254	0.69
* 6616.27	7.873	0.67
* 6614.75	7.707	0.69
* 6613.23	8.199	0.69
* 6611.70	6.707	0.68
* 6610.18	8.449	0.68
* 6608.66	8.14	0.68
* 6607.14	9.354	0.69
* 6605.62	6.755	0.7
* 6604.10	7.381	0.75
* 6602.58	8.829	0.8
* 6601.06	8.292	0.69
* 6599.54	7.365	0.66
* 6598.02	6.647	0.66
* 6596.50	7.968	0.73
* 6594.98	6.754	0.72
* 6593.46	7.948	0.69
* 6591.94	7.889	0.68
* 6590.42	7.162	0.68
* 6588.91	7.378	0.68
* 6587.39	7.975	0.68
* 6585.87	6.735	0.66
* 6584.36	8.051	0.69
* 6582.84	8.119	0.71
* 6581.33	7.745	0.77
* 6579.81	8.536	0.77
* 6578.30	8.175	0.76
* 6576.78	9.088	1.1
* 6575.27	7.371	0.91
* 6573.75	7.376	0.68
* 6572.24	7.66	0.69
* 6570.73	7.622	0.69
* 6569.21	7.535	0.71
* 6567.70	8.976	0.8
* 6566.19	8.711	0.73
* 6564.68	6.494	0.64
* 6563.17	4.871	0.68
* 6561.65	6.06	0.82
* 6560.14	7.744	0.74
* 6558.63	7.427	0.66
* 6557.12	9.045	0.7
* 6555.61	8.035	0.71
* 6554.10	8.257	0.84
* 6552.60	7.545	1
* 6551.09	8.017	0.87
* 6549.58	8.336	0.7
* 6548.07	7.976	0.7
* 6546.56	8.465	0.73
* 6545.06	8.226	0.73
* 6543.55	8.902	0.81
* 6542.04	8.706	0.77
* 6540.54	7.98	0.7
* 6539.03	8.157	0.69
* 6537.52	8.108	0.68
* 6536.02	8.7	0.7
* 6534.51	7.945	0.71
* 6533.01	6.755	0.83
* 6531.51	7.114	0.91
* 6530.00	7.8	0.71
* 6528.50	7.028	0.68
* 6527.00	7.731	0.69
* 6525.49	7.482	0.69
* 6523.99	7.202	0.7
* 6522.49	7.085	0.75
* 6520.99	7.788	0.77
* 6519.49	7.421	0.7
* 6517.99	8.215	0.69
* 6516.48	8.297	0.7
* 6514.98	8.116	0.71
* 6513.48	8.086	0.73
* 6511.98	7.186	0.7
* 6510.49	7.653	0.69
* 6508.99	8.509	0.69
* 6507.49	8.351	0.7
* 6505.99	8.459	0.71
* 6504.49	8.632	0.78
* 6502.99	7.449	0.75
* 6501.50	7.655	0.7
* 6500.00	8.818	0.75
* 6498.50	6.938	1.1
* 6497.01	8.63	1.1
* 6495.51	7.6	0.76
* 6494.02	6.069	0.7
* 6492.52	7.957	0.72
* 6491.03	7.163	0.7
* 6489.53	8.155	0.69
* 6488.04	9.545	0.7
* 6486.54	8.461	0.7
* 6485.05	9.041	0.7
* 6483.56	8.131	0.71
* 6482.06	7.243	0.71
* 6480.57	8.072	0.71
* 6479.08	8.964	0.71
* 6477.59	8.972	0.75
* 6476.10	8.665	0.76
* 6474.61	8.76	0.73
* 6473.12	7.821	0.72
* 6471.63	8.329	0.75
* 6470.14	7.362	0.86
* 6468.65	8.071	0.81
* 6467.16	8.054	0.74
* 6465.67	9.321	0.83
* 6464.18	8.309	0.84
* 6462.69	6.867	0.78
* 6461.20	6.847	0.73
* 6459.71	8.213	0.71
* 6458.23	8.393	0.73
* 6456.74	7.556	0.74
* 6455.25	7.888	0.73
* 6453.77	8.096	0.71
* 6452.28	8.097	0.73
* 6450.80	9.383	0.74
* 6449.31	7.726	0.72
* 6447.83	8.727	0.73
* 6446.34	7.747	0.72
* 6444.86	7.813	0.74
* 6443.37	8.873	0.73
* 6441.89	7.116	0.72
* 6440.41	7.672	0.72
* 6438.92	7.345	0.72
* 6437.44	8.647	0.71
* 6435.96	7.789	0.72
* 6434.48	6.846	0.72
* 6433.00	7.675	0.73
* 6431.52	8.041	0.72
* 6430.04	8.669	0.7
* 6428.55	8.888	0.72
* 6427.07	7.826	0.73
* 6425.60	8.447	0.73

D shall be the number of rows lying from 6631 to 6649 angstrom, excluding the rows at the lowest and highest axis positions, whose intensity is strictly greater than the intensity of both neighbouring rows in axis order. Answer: 3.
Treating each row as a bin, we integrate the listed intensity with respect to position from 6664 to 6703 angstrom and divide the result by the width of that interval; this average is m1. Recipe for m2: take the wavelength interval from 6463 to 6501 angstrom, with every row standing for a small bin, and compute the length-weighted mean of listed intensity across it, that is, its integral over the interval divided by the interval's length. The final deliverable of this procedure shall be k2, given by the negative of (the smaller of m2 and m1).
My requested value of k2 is -7.82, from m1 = 7.82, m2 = 8.16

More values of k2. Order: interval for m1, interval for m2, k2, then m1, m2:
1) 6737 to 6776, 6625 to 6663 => -7.81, 7.81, 8.06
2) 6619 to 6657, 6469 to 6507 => -8.09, 8.09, 8.12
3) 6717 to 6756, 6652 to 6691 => -7.71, 7.71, 7.84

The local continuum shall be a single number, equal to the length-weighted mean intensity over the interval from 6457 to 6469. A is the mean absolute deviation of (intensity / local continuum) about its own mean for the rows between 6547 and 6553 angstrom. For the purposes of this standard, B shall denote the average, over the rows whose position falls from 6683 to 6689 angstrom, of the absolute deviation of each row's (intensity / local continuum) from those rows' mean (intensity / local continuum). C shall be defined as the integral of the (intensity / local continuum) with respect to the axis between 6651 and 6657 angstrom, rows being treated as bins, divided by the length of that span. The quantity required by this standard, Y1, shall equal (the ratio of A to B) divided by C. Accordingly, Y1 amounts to 0.67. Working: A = 0.027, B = 0.042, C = 0.93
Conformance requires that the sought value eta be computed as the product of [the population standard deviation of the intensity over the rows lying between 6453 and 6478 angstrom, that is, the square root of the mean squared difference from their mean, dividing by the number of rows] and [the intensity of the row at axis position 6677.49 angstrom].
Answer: 4.8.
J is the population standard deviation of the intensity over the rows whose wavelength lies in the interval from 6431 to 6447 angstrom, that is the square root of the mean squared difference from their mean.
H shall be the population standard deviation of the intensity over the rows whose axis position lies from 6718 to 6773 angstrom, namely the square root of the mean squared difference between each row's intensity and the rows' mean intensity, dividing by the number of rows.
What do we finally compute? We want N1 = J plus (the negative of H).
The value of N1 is 0.14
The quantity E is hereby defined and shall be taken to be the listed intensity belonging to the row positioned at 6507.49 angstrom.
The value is 8.351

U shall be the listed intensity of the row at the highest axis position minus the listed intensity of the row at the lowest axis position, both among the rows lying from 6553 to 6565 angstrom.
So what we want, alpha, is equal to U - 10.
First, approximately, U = -1.8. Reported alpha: -11.8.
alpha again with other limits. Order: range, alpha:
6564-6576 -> -9.1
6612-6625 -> -10.4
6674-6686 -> -10.8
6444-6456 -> -9.9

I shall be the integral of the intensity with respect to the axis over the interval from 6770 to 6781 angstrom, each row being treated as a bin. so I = 87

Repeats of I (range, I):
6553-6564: 81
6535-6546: 92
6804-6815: 80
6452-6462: 79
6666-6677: 88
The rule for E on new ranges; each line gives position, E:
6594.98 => 6.754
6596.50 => 7.968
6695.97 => 7.494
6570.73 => 7.622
